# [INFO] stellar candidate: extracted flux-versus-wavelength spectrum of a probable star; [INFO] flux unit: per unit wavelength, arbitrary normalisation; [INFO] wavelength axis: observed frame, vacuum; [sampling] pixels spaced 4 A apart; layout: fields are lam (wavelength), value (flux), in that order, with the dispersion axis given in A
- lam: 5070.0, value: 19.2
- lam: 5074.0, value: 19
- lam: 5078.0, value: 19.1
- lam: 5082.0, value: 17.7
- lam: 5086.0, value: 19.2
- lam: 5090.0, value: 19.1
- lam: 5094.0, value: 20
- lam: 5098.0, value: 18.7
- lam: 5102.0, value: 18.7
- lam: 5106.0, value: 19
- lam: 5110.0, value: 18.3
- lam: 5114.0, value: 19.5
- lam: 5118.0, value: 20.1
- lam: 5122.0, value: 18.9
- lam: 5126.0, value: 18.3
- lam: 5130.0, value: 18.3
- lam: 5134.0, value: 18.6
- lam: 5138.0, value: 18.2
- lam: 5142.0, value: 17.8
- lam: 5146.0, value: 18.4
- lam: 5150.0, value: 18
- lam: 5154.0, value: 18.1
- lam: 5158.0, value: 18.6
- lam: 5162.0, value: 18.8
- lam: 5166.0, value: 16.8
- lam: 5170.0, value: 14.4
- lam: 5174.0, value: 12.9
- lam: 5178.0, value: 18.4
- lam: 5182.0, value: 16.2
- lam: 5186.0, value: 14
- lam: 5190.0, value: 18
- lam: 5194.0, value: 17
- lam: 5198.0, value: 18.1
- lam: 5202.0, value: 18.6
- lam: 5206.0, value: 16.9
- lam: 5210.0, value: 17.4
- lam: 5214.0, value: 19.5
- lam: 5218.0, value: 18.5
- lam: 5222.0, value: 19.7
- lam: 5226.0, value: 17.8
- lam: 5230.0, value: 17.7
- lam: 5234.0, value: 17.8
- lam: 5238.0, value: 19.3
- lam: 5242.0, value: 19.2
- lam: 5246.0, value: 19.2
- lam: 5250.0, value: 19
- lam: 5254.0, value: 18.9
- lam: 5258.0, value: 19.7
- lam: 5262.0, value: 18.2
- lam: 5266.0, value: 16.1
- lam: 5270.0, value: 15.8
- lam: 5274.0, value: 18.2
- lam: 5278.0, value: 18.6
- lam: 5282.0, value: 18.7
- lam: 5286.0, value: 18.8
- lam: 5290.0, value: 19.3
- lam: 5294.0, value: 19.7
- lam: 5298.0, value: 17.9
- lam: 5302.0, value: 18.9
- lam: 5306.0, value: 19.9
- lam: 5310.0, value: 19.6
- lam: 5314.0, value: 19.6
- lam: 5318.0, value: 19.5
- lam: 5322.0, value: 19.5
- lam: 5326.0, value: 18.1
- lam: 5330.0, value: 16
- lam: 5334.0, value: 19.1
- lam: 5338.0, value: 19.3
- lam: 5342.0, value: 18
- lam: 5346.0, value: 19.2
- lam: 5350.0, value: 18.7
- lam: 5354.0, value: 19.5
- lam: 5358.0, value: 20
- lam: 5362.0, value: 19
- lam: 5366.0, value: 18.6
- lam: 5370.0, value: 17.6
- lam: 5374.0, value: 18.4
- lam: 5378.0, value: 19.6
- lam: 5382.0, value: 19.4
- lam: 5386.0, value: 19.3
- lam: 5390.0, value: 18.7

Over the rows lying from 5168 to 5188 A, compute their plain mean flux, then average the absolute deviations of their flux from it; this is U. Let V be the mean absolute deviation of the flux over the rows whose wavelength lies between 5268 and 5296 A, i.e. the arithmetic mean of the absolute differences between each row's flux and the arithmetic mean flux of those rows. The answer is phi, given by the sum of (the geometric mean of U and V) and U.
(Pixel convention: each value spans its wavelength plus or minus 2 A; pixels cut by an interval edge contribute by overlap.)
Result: 2.9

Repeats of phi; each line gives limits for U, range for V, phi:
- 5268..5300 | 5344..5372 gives 1.5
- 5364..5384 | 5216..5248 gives 1.3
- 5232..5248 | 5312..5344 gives 1.3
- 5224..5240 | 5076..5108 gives 1.1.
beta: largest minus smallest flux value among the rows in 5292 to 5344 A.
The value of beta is 4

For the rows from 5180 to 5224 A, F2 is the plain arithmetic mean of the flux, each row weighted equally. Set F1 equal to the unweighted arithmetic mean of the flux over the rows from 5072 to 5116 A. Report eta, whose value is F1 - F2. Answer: 1.3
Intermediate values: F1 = 18.9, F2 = 17.63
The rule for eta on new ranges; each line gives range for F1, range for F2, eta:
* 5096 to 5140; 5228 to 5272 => 0.5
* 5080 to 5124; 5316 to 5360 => 0.2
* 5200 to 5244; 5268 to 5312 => -0.3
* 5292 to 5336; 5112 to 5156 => 0.3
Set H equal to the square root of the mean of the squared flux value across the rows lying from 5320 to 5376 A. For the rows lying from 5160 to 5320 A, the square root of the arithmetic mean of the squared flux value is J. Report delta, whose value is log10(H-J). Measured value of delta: -0.27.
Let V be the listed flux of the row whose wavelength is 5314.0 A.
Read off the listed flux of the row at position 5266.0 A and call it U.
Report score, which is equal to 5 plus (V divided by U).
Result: 6.22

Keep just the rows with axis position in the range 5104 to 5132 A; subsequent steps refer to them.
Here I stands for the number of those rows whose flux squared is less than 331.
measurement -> 0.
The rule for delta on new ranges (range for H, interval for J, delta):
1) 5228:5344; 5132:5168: -0.31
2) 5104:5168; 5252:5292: -0.65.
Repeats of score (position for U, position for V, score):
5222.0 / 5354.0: 5.99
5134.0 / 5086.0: 6.03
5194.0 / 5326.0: 6.06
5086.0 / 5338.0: 6.01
